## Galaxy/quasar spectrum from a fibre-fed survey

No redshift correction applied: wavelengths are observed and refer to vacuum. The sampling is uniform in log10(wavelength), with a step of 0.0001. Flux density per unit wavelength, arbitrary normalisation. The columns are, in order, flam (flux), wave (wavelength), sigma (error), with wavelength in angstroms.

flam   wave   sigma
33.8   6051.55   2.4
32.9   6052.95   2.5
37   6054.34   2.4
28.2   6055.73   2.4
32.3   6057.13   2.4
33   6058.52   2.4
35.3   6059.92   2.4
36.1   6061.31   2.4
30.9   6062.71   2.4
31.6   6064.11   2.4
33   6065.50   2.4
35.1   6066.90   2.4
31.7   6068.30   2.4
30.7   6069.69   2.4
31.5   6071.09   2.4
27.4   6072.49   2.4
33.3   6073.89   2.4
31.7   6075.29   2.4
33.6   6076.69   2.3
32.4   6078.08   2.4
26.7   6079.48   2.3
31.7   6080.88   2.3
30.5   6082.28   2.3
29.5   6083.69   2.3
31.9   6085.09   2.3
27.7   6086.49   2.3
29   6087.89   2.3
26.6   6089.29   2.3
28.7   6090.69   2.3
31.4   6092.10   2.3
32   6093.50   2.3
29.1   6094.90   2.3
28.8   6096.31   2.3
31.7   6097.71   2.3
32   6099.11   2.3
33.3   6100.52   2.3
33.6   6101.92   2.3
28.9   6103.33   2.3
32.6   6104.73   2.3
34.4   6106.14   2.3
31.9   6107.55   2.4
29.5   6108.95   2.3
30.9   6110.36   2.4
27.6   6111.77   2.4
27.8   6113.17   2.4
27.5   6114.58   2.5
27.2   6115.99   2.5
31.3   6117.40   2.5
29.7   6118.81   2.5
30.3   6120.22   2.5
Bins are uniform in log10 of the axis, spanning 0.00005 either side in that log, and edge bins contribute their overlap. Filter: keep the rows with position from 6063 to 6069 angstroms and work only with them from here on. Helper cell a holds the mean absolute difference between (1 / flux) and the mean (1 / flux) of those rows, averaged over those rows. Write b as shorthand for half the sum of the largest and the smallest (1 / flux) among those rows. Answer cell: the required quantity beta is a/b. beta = 0.0366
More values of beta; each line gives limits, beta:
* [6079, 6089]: 0.0515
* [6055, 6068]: 0.0560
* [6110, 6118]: 0.0540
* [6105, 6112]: 0.0608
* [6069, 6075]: 0.0569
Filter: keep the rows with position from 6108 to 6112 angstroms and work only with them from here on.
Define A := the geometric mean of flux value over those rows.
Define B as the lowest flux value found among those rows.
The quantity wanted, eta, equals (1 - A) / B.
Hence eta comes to -1.03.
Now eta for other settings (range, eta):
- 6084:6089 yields -1.03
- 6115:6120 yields -1.04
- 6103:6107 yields -1.07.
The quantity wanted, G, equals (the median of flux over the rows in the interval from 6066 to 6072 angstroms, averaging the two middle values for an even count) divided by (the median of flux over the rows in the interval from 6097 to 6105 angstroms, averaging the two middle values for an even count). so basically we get 0.98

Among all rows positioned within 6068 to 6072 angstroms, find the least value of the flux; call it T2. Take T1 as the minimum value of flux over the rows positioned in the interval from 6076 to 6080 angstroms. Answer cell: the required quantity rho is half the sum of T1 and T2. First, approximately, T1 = 26.7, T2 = 30.7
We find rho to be 28.7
